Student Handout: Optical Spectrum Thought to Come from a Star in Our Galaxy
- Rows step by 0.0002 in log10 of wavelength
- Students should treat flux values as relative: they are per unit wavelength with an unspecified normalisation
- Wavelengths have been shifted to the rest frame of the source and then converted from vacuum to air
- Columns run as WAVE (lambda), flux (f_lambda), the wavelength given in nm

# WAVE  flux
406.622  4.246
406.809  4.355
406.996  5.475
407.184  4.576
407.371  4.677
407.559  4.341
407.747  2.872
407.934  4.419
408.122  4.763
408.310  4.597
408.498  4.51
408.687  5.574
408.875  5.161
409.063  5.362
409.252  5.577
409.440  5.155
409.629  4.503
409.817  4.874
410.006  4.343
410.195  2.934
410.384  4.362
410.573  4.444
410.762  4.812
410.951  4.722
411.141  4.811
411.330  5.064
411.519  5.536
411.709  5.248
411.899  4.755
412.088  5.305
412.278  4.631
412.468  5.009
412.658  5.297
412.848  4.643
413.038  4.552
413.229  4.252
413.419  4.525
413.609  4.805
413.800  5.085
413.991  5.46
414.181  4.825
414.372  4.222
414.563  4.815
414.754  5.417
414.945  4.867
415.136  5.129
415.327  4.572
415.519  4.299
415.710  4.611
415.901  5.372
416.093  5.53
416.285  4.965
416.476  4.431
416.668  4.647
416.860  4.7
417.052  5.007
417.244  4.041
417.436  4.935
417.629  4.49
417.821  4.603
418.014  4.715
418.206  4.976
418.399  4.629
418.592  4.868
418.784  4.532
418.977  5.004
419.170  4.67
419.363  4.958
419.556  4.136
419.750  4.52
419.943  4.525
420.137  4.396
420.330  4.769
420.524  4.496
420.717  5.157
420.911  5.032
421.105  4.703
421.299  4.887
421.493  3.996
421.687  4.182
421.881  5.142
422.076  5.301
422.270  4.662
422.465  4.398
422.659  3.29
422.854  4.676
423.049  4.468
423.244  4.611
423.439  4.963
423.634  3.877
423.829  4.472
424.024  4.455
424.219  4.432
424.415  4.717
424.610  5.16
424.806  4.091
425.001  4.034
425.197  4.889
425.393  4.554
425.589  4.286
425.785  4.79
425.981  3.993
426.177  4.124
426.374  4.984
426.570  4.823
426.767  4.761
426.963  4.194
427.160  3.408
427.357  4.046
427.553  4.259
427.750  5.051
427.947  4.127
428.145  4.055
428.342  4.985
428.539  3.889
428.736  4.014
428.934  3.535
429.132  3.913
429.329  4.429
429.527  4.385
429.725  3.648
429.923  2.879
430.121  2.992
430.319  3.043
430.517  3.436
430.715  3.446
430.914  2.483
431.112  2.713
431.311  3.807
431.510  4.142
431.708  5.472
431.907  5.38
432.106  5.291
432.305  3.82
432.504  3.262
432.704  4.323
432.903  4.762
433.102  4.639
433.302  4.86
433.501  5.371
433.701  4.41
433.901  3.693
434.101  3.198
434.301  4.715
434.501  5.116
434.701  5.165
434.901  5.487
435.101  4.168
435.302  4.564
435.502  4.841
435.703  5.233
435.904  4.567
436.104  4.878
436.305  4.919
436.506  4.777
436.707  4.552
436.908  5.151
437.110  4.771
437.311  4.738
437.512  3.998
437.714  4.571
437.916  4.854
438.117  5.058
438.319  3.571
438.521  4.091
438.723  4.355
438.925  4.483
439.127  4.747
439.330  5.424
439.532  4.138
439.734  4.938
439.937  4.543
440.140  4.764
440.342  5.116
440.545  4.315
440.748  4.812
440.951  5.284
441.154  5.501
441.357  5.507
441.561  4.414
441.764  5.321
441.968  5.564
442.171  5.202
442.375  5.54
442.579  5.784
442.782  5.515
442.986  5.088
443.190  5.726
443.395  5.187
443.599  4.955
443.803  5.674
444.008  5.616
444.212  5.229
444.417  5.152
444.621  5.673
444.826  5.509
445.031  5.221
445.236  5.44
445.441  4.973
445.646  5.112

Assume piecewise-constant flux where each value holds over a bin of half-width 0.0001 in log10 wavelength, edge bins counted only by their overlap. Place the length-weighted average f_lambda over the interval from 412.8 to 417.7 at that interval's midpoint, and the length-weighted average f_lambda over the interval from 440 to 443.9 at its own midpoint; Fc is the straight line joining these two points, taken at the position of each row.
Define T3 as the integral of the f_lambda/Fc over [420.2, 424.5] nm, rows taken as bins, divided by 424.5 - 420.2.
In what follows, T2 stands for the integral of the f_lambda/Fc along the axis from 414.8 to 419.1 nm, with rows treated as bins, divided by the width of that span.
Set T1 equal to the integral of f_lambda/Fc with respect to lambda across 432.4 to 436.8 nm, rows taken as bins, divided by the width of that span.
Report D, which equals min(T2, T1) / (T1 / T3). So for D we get 0.93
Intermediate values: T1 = 0.90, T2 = 0.99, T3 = 0.93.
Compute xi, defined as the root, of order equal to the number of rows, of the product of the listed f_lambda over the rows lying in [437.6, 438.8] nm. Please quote 4.39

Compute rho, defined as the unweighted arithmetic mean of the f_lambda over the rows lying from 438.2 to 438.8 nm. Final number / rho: 4.01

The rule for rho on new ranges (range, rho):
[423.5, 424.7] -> 4.52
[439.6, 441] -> 4.82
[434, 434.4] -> 3.96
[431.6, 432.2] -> 5.38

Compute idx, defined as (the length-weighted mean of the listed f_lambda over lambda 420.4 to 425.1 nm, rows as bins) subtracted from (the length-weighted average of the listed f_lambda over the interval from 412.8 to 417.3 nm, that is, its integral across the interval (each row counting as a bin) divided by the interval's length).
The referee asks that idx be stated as 0.2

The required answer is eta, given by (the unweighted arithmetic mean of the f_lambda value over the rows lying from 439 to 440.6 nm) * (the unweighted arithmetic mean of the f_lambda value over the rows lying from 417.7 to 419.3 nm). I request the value 22.6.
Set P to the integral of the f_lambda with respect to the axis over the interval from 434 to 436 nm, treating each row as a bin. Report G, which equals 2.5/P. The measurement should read 0.266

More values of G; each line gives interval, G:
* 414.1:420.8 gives 0.079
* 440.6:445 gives 0.107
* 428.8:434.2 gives 0.116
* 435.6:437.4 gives 0.287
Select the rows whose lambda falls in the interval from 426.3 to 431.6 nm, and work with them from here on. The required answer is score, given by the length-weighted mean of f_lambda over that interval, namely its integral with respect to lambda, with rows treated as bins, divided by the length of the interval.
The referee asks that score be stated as 3.90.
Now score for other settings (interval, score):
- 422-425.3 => 4.50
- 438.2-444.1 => 5.01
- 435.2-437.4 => 4.82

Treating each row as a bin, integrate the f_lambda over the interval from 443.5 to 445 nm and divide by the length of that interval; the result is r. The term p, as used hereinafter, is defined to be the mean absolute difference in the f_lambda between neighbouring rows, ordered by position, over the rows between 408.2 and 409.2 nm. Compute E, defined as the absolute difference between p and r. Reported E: 4.95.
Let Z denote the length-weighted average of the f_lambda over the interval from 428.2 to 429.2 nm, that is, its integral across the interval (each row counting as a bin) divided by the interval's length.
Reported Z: 4.1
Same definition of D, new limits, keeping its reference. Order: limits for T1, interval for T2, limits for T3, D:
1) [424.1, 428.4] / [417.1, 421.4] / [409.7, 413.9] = 1.00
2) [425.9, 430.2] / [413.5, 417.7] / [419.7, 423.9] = 0.94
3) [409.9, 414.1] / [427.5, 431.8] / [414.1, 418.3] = 0.76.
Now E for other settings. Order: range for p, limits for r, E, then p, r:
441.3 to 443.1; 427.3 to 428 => 3.93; 0.5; 4.41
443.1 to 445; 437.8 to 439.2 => 4.11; 0.3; 4.45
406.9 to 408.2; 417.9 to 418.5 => 3.98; 0.8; 4.76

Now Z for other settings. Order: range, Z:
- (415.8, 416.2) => 5.4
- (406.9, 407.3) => 5.0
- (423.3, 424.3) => 4.4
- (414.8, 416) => 4.8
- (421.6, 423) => 4.5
